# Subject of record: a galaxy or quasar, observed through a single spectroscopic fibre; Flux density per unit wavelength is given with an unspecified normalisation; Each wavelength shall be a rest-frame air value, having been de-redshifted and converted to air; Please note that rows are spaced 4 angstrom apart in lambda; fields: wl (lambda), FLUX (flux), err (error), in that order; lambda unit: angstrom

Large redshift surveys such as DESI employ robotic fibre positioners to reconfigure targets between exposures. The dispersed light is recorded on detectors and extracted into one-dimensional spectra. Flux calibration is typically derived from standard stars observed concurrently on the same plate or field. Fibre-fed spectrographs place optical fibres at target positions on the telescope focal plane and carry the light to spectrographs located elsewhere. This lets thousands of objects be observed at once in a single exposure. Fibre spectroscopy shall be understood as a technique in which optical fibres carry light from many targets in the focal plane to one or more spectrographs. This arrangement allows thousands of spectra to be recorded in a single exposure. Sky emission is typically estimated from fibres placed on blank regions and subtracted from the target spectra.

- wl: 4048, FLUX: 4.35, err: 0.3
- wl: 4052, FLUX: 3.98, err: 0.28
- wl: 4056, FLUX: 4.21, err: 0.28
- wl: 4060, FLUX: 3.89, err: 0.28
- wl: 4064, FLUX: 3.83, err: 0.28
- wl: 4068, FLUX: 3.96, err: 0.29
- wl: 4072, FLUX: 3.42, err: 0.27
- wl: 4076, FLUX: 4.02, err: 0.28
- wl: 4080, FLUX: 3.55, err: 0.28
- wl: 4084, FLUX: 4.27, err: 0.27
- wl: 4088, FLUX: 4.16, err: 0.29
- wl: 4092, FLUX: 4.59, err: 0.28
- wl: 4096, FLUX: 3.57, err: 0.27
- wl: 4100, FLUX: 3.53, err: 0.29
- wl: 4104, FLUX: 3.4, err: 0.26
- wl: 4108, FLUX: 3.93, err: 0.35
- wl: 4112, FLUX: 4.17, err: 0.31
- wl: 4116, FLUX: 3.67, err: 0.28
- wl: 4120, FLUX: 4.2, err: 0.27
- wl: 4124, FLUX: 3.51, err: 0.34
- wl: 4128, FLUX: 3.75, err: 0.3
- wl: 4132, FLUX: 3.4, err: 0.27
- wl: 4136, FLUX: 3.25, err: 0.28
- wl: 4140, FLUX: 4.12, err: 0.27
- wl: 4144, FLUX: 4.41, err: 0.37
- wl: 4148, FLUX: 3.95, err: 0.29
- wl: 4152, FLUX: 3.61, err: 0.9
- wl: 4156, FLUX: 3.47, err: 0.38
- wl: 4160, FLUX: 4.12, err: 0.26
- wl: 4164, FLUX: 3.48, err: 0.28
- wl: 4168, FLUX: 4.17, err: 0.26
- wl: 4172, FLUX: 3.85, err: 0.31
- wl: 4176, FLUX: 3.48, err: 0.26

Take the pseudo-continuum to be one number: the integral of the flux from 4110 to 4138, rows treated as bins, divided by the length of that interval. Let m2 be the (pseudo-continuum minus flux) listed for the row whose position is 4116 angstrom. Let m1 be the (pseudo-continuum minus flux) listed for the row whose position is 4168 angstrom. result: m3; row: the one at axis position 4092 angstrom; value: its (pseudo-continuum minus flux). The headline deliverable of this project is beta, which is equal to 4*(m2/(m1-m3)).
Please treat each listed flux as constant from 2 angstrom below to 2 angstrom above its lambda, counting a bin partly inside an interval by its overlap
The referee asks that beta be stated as 0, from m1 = -0.46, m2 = 0.04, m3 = -0.88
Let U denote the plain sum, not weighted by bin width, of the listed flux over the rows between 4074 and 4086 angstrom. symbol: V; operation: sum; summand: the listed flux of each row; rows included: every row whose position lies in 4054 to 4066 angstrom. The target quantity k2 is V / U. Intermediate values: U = 11.8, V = 11.9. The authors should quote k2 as 1.008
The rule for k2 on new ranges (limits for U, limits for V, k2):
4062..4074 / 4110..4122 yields 1.074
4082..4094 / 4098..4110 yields 0.834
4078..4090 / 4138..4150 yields 1.042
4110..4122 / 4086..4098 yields 1.023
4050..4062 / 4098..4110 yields 0.899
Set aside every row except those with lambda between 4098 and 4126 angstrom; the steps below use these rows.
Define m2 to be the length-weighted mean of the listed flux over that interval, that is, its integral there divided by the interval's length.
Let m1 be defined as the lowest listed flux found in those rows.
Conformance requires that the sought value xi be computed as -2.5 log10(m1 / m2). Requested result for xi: 0.113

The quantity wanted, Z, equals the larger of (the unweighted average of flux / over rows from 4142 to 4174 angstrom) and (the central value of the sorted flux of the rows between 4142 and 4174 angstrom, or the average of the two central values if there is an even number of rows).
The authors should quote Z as 3.90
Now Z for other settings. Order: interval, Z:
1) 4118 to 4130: 3.82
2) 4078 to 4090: 4.16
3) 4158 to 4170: 4.12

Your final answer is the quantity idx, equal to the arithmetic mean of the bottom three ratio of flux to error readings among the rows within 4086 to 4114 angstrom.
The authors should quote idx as 12.2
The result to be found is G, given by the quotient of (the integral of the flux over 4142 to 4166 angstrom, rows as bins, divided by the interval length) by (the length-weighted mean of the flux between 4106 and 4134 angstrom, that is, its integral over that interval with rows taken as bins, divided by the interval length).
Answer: 1.01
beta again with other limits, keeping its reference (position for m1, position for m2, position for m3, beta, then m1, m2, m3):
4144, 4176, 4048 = -15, -0.70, 0.23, -0.64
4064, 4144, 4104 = 7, -0.12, -0.70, 0.31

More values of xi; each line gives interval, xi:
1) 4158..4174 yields 0.125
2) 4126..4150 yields 0.174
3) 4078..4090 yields 0.128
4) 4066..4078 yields 0.114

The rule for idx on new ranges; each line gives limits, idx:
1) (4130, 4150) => 12.0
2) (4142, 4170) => 8.4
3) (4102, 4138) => 11.1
